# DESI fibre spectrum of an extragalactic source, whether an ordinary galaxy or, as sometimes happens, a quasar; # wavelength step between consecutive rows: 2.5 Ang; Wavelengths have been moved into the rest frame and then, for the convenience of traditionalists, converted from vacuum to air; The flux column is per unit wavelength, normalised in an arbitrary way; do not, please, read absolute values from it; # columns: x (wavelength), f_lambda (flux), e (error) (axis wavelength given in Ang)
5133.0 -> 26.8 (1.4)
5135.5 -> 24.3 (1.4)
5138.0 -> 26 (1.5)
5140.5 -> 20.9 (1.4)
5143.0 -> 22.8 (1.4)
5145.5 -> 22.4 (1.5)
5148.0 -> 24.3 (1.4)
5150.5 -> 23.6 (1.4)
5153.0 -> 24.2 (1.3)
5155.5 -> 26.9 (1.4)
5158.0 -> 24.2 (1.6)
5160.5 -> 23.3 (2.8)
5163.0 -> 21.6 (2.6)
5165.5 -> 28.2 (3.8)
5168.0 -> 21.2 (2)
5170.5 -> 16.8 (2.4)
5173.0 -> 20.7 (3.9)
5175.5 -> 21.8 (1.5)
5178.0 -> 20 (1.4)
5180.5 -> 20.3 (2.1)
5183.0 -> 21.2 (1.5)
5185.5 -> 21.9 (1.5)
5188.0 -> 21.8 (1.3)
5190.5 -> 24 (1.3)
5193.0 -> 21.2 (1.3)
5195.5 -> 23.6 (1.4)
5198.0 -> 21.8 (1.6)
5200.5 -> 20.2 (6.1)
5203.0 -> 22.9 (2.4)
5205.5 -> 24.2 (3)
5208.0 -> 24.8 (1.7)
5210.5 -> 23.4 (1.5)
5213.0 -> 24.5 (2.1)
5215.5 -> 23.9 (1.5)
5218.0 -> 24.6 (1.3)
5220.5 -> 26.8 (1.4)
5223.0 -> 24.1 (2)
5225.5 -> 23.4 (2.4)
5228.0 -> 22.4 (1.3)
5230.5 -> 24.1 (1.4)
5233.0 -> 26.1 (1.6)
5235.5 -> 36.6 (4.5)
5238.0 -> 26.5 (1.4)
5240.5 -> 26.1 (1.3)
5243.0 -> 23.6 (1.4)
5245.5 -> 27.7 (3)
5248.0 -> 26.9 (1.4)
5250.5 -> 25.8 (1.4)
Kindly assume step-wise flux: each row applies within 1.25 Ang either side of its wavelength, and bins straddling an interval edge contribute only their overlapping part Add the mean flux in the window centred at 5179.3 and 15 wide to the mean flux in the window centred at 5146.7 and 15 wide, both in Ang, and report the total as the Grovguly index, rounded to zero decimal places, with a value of 44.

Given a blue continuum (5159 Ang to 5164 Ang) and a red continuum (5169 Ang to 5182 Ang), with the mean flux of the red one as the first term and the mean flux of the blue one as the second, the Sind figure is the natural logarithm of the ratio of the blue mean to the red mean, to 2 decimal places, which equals 0.12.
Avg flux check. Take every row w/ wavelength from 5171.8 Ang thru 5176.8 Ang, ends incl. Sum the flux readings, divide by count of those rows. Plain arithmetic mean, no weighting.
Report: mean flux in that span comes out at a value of 21.2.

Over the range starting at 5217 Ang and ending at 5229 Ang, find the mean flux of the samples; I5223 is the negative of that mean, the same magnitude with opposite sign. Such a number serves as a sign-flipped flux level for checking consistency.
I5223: -24.3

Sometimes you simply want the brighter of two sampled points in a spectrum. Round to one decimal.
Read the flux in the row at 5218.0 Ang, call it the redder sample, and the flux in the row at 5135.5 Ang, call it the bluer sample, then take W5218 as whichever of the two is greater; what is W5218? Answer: 24.6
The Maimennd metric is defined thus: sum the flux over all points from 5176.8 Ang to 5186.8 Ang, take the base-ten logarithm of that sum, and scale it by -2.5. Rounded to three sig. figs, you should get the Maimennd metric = -4.80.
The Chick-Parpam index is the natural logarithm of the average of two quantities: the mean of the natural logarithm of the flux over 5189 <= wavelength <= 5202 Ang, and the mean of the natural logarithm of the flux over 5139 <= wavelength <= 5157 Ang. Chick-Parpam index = 1.14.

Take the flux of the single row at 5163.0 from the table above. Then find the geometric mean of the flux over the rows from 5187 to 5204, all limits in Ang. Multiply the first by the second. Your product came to 479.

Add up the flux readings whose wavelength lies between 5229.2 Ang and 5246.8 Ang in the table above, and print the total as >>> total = 191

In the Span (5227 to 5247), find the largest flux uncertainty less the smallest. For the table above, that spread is 3.2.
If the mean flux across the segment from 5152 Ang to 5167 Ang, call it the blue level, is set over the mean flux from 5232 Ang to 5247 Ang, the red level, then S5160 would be 0.89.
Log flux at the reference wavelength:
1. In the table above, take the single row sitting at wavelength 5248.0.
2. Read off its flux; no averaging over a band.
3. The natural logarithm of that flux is 3.29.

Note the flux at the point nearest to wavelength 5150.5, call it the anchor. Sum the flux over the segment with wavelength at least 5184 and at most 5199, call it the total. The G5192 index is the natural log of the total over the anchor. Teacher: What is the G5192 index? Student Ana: 1.74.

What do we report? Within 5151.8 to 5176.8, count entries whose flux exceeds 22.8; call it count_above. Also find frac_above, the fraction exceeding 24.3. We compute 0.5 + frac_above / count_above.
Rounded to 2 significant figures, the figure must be 0.54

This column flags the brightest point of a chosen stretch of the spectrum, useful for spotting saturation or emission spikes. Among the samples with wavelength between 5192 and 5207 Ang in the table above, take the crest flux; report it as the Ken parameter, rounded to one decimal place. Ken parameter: 24.2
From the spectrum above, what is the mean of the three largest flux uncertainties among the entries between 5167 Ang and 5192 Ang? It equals 2.8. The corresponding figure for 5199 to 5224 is 3.8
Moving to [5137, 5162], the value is 2.0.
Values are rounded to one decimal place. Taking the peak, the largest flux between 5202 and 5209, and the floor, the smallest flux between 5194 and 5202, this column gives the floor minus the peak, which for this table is -4.6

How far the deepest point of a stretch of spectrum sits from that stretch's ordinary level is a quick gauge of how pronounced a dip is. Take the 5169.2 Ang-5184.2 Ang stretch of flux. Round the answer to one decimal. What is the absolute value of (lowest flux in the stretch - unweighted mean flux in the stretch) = 3.3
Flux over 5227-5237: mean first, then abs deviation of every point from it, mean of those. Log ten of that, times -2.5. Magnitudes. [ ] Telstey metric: -1.7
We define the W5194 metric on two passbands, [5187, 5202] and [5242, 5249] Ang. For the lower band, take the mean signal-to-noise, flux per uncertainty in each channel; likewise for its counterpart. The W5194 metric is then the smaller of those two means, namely 14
